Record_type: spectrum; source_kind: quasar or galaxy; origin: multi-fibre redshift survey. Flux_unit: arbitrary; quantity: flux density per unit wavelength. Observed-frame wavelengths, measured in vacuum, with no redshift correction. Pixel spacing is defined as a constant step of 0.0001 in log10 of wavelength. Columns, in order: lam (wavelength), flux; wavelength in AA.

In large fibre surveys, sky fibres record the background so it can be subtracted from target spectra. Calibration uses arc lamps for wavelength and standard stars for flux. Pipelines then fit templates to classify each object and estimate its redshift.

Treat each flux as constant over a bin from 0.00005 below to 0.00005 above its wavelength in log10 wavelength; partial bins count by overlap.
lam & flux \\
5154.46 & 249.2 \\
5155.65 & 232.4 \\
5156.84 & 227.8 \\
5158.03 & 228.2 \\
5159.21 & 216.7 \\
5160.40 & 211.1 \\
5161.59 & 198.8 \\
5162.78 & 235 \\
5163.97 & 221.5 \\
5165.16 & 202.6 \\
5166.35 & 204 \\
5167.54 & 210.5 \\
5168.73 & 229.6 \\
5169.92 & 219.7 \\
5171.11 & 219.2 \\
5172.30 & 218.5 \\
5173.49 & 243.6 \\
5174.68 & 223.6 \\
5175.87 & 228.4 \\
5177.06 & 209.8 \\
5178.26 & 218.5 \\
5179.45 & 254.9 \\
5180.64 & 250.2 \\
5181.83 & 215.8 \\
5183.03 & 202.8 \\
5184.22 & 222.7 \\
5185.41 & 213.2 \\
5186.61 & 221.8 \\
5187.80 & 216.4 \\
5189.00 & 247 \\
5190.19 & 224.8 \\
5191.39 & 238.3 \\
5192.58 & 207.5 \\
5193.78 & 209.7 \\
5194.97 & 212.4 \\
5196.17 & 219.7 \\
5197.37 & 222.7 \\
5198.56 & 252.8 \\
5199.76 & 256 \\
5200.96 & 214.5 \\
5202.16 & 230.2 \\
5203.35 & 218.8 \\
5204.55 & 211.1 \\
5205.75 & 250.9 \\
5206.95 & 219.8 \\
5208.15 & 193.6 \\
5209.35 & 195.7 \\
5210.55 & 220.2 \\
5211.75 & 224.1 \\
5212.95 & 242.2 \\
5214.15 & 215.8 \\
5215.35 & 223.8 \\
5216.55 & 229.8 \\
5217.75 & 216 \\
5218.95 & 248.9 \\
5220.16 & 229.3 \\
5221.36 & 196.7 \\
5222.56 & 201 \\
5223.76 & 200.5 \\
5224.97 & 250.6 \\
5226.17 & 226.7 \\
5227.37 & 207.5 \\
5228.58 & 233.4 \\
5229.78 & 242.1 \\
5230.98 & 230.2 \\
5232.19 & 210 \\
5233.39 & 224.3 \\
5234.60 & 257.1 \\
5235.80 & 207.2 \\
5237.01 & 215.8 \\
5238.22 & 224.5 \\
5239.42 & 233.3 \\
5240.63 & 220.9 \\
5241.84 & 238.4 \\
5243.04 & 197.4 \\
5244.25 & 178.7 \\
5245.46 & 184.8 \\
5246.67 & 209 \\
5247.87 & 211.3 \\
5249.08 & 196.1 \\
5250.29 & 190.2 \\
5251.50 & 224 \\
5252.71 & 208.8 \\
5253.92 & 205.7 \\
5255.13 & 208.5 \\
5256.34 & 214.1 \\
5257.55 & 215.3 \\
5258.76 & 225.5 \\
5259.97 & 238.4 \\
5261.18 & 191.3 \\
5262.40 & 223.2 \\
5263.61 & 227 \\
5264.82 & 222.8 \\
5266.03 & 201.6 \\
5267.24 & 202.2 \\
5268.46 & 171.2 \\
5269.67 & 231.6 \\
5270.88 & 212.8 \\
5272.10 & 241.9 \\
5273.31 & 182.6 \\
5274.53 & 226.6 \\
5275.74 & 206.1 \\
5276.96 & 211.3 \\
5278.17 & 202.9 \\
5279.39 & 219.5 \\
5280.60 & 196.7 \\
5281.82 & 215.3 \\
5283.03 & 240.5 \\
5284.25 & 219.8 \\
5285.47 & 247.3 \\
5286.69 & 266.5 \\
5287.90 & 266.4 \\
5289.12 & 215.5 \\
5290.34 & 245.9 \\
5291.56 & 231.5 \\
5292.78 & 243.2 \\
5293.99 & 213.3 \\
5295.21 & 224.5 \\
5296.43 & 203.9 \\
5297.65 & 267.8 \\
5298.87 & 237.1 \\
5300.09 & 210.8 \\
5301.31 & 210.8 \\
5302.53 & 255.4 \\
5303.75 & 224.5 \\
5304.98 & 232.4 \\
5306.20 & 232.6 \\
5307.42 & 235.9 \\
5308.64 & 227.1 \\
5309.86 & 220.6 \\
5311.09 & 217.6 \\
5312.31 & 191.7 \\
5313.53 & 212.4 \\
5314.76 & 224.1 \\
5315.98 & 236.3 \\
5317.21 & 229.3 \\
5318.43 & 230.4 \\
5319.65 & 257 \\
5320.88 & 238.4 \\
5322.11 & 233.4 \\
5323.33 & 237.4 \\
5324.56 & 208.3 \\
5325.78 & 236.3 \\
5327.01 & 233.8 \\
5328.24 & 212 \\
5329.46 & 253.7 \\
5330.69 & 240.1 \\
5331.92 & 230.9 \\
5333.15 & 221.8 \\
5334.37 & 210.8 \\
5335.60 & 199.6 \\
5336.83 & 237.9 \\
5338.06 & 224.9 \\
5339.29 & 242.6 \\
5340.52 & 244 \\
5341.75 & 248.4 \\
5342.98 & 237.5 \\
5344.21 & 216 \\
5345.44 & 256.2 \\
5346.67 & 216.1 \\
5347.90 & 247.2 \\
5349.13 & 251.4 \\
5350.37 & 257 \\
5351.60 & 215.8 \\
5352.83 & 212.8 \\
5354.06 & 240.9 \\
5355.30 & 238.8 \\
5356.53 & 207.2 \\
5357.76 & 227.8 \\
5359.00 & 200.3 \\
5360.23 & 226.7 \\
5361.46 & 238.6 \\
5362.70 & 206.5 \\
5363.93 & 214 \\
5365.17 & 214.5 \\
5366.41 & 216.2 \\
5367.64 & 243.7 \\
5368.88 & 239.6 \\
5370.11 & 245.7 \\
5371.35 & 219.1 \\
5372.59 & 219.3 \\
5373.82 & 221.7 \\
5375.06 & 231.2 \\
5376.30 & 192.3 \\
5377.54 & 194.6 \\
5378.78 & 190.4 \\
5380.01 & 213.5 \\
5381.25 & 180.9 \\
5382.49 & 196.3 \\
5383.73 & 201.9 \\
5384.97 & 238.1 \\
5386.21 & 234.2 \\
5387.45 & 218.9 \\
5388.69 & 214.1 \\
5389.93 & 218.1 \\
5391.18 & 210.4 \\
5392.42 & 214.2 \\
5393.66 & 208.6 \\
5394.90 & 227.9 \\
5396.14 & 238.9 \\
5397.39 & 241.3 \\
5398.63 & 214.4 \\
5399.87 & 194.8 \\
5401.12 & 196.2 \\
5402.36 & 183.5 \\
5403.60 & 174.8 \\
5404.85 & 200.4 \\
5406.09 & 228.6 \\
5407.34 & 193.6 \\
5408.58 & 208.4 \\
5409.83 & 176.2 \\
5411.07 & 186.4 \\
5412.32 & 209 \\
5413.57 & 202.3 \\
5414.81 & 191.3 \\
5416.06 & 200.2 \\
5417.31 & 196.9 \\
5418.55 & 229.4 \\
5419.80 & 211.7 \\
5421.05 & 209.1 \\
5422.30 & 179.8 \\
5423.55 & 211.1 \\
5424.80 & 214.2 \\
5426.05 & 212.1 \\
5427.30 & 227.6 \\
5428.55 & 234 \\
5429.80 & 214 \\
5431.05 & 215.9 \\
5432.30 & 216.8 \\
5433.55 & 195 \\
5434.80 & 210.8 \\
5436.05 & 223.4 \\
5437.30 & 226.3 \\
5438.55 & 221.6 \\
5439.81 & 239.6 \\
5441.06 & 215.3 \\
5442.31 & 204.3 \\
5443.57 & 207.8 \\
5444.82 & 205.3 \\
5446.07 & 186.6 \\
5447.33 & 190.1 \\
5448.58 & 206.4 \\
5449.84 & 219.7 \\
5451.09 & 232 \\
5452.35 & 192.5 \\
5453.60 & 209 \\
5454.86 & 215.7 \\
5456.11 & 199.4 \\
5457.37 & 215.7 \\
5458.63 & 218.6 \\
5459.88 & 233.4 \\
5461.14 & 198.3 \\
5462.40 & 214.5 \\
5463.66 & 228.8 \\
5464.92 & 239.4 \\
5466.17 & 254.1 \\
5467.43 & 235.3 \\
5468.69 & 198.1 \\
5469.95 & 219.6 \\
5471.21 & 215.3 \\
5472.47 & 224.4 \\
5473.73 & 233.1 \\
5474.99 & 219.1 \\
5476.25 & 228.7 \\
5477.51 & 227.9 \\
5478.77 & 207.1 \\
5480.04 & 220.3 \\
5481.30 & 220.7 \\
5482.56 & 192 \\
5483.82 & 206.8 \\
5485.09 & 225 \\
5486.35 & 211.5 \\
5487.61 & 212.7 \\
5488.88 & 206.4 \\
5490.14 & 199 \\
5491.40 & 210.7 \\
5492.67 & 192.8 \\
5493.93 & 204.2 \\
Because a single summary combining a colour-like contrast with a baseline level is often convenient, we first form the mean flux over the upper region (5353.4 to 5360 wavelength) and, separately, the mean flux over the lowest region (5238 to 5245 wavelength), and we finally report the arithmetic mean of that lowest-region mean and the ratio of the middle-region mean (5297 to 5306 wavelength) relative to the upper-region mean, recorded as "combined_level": 108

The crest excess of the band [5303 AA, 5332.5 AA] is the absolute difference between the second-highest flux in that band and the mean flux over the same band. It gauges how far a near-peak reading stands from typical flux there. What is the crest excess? 25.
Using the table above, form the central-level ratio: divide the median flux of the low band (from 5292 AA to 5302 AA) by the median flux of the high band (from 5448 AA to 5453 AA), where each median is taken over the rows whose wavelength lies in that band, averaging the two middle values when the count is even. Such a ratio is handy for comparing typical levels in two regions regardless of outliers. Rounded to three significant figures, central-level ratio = 1.03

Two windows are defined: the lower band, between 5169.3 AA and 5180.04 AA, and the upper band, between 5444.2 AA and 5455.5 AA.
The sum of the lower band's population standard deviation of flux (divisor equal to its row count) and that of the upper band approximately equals 27.5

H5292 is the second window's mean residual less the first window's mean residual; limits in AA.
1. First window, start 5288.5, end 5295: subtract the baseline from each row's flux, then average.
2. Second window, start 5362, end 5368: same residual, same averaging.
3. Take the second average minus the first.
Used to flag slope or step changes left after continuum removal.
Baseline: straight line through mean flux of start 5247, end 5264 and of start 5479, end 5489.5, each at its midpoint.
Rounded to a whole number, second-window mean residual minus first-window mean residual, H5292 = -11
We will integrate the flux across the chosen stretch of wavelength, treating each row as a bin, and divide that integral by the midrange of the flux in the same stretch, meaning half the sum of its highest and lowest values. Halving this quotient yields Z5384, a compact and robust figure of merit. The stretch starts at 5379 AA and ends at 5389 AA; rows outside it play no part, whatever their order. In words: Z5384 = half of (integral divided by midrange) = 5.0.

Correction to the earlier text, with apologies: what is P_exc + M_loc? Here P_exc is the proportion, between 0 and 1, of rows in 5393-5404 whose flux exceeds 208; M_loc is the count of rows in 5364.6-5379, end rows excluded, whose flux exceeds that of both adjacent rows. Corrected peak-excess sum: 4.6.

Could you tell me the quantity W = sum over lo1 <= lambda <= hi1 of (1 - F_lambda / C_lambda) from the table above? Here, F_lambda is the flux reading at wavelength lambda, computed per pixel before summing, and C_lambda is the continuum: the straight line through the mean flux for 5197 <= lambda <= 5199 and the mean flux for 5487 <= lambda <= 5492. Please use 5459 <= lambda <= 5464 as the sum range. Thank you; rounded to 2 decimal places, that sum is -0.16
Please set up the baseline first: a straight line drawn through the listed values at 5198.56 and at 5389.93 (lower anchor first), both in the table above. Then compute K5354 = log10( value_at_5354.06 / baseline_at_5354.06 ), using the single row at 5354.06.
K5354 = 0.03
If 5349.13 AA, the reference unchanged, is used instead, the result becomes 0.05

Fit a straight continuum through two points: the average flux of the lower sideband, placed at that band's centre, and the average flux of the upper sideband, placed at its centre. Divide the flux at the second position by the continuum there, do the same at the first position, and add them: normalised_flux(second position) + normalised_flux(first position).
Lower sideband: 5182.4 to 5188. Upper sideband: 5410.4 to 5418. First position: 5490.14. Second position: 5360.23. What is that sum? 2.16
